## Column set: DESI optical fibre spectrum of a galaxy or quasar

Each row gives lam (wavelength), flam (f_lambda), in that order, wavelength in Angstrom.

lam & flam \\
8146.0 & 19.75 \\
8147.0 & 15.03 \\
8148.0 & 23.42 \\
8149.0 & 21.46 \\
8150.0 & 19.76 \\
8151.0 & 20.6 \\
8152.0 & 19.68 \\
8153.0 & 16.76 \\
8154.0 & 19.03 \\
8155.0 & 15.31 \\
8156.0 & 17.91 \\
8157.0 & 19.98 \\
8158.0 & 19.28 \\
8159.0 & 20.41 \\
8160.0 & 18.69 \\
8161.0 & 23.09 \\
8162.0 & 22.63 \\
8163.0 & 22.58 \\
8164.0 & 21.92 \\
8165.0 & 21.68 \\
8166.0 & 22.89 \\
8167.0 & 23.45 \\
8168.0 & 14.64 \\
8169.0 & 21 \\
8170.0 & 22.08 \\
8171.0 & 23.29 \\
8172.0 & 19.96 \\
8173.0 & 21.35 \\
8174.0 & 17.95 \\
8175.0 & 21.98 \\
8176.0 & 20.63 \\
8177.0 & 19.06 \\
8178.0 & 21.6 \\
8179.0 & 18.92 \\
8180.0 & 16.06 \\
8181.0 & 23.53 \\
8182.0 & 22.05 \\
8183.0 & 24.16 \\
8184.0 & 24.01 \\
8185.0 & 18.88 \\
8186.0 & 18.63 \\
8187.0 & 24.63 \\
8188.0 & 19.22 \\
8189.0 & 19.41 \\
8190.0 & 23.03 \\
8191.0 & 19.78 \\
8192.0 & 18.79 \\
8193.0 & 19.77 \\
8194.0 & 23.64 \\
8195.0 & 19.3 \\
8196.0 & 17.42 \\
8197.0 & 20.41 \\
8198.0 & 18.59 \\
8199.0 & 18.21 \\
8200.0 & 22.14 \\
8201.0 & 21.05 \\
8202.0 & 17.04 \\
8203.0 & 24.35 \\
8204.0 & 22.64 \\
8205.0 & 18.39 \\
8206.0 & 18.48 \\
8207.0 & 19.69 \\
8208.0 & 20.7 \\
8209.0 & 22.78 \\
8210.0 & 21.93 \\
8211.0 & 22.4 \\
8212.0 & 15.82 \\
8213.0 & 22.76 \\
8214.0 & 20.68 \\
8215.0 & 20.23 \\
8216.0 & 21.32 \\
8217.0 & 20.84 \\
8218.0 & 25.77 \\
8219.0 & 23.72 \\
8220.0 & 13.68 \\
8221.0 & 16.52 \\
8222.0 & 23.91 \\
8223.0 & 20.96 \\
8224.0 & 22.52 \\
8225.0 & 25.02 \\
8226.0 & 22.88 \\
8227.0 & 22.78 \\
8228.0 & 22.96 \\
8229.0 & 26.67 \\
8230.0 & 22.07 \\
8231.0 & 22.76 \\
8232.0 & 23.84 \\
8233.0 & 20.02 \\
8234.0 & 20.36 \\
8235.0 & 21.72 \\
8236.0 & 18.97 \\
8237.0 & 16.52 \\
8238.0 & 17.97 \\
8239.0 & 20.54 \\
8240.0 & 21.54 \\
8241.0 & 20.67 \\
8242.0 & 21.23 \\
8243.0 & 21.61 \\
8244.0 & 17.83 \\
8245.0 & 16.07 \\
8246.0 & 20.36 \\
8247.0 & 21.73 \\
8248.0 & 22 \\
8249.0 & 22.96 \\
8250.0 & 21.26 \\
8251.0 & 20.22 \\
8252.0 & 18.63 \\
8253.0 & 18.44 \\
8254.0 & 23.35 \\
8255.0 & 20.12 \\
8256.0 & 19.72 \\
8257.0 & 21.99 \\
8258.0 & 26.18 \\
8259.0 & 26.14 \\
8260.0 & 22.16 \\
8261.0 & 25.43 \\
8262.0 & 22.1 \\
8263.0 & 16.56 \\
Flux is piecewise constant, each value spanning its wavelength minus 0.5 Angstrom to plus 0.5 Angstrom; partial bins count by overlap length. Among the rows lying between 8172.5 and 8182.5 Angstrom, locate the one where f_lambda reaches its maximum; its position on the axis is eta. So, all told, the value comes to 8181.0 Angstrom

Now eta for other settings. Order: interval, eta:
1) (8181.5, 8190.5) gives 8187.0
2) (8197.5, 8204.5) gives 8203.0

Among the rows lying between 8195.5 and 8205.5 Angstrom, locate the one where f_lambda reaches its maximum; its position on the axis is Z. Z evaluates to 8203.0 Angstrom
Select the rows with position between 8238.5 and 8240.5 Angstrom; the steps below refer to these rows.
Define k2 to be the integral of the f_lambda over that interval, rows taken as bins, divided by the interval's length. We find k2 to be 21.0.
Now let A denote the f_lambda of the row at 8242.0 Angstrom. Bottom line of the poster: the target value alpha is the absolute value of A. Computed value 21.2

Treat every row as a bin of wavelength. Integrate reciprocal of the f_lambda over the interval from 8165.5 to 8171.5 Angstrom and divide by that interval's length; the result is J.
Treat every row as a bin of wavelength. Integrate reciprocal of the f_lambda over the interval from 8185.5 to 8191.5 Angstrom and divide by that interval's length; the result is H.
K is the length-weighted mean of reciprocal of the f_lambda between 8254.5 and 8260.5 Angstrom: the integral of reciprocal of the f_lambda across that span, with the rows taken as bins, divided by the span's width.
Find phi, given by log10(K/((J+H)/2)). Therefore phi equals -0.04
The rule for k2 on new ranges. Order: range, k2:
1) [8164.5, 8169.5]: 20.7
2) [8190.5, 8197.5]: 19.9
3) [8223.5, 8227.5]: 23.3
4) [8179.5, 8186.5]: 21.0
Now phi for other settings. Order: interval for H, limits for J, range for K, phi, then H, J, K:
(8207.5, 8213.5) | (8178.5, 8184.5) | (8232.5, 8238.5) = 0.04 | 0.0483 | 0.048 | 0.0523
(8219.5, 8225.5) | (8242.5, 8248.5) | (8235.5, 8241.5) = 0.01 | 0.0513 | 0.051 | 0.0521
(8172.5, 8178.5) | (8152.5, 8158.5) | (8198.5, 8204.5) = -0.03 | 0.0492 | 0.056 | 0.0486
